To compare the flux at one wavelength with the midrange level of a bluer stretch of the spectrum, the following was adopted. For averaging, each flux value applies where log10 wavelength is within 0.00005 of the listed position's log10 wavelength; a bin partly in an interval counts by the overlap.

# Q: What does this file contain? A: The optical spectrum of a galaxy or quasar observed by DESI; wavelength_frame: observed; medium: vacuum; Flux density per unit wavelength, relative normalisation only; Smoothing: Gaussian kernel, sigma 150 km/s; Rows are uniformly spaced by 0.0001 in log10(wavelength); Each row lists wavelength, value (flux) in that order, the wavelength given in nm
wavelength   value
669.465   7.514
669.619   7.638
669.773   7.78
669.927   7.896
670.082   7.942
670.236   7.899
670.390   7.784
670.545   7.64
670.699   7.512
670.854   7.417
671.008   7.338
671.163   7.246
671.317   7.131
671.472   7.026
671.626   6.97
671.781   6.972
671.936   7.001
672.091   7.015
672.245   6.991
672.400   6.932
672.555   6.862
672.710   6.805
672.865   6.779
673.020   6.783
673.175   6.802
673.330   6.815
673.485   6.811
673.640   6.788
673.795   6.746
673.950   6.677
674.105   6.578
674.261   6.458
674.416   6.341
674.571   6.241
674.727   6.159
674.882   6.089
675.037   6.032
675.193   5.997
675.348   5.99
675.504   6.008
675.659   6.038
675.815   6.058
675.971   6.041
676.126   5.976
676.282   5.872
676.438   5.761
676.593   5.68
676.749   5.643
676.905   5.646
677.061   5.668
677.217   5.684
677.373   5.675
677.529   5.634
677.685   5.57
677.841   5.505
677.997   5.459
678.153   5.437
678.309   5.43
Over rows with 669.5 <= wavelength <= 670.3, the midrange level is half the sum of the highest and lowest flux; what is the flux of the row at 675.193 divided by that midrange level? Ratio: 0.77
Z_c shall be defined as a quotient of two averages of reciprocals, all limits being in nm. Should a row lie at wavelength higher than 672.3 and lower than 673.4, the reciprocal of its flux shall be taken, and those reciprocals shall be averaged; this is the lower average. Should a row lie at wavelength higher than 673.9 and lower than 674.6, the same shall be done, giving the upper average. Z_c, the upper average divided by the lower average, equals 1.06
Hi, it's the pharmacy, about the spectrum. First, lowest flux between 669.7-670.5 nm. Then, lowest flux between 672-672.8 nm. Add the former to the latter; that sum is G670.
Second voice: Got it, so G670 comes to 14.6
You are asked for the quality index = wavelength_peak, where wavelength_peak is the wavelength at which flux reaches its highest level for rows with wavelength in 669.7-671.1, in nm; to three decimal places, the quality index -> 670.082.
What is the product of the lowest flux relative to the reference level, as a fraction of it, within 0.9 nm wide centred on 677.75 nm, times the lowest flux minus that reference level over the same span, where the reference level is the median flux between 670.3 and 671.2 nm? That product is -1.5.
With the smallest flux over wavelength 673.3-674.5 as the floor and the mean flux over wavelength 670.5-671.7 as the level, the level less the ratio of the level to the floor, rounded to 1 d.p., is 6.1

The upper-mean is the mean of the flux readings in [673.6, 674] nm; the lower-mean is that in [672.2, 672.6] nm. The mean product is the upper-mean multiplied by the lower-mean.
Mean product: 47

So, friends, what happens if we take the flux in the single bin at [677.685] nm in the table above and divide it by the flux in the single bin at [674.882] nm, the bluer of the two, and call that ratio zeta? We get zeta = 0.915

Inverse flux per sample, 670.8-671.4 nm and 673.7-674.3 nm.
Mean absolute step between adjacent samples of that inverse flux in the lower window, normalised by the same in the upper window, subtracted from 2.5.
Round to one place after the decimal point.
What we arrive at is 1.7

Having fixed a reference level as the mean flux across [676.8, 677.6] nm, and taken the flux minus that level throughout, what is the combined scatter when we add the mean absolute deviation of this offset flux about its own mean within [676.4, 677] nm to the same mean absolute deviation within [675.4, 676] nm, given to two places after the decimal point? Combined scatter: 0.05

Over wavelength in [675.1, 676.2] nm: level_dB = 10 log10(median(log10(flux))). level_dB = -1.09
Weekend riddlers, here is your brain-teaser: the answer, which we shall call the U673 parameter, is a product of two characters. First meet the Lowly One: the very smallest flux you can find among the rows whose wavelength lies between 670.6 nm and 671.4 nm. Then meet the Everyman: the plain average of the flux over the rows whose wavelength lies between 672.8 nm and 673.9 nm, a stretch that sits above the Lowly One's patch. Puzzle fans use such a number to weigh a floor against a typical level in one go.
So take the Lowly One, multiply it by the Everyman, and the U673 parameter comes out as 48.4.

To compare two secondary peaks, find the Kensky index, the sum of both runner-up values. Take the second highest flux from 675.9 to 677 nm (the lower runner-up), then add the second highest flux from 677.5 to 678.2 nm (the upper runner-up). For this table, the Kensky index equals 11.5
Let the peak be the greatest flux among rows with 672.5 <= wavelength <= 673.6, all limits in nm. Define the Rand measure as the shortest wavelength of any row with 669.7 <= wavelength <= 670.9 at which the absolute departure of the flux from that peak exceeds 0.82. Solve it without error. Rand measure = 669.773 nm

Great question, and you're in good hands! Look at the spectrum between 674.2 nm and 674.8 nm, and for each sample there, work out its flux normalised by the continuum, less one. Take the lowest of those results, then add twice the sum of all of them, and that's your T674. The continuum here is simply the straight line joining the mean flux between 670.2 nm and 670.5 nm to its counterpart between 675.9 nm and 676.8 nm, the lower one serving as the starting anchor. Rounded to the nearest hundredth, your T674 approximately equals -0.22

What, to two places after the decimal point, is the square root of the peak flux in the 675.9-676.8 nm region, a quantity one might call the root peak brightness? 2.46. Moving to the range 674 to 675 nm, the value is 2.56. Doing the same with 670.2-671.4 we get 2.81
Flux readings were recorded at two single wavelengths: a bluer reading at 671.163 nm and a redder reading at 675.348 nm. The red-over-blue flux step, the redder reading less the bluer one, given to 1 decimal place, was -1.3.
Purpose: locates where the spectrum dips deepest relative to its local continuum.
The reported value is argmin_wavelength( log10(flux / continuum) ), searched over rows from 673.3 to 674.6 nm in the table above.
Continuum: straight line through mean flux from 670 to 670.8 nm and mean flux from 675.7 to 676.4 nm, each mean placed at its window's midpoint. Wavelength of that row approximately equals 674.571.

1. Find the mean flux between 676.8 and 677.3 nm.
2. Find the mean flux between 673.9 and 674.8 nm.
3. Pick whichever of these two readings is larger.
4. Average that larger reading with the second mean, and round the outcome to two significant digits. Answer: 6.4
